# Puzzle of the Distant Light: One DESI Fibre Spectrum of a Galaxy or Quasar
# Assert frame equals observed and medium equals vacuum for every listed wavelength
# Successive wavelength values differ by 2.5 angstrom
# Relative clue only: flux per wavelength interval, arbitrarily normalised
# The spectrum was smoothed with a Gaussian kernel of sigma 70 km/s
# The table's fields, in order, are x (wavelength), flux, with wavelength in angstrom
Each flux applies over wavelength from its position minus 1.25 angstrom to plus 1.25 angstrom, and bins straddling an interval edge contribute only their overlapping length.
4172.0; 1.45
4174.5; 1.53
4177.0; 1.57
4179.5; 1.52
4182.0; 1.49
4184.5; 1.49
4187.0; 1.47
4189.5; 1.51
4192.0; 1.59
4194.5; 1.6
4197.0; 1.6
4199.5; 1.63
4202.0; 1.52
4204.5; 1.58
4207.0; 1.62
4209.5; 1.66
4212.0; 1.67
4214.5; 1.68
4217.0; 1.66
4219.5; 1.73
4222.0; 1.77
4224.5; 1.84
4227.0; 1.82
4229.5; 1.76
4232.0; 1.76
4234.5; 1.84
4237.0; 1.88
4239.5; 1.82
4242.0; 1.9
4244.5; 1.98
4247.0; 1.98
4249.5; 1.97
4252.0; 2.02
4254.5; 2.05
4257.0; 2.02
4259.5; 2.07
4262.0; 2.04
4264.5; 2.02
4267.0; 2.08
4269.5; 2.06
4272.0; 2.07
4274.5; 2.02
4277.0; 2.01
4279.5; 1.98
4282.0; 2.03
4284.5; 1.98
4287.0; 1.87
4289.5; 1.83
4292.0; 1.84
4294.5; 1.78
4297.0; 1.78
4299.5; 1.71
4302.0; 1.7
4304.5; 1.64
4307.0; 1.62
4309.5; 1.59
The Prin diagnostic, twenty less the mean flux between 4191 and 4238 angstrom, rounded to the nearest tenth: 18.3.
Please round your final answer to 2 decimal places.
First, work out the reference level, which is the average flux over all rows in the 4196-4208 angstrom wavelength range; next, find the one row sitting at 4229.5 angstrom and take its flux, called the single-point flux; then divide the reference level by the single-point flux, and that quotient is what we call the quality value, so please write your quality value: 0.90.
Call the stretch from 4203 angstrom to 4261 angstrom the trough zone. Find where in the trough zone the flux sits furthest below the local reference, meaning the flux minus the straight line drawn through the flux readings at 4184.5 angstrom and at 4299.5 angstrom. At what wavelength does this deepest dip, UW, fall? 4204.5 angstrom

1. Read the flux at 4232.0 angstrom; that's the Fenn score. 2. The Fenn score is 1.76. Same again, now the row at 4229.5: 1.76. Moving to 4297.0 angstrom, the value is 1.78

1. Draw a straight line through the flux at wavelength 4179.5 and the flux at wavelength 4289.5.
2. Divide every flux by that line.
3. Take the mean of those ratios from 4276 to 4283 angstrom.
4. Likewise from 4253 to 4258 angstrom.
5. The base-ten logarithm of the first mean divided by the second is -0.023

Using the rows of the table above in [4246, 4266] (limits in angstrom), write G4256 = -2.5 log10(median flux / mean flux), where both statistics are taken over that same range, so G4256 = 0.001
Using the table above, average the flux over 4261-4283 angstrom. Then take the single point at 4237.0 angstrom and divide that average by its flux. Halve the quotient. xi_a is 0.54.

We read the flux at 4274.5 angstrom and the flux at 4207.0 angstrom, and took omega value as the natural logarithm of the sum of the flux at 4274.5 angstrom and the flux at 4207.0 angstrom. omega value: 1.29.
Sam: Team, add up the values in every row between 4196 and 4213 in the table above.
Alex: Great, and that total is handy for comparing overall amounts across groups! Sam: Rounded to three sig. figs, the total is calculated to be 11.3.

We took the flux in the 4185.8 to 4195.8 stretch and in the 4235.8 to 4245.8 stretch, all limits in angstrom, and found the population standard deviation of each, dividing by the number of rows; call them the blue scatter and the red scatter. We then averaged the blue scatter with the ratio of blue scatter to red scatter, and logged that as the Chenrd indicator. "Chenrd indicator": 0.50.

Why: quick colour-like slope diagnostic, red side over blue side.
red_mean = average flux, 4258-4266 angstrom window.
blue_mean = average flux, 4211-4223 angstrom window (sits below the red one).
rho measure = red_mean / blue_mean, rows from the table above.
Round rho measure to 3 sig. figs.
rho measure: 1.20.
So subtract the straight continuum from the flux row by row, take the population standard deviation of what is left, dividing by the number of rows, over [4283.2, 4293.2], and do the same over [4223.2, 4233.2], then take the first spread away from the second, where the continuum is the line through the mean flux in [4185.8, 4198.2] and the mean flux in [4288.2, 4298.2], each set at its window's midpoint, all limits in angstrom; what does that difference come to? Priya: -0.023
